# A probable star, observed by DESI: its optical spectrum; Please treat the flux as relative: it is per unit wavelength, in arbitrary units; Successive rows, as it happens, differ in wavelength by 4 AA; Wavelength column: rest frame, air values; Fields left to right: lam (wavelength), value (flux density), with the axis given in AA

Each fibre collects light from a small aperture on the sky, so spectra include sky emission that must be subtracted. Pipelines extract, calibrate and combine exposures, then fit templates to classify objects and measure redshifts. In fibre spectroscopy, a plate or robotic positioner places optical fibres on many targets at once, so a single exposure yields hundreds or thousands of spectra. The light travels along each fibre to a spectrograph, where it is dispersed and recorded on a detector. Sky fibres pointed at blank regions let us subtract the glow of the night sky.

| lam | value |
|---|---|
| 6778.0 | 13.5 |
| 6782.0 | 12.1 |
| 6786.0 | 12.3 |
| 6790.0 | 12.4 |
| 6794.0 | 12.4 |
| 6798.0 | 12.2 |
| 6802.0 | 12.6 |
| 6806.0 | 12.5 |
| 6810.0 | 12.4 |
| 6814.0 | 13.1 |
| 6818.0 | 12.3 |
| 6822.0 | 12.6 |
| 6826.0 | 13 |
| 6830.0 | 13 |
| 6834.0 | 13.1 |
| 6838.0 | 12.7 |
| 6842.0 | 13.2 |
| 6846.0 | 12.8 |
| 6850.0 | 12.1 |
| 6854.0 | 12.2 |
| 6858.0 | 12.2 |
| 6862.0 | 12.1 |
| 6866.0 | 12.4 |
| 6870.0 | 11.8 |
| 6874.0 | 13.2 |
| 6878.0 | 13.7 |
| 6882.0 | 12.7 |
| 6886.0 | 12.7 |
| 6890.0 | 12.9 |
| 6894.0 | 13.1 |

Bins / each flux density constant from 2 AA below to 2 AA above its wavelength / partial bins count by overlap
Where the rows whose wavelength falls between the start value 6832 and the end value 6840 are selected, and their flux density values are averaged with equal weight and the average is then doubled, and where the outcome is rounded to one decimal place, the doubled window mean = 25.8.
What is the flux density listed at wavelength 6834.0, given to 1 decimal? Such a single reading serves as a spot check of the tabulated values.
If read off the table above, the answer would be 13.1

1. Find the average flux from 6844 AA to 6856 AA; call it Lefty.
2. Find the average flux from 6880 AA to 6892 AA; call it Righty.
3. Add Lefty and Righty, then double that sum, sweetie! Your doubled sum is 50.3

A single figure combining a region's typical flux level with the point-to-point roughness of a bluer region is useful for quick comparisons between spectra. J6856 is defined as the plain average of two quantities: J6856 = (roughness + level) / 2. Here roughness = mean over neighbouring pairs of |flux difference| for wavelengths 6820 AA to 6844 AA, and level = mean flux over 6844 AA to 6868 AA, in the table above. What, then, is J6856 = 6.29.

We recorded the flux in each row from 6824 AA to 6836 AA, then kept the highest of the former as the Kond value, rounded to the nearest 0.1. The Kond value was 13.1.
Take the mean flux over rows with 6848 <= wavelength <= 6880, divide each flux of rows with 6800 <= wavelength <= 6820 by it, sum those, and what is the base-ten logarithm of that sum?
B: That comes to 0.703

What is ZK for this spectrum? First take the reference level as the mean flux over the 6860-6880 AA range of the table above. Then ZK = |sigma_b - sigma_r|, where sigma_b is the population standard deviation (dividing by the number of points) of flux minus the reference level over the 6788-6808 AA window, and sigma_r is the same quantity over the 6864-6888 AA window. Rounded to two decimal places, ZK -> 0.46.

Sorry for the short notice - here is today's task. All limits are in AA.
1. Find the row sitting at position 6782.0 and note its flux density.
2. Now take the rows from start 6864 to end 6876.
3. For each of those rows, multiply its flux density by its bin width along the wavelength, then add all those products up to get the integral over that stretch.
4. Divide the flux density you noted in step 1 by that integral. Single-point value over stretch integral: 0.081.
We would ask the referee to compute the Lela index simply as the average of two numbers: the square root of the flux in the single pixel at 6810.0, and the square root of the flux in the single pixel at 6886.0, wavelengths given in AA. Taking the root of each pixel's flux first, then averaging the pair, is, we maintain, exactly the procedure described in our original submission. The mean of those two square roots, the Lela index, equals 3.54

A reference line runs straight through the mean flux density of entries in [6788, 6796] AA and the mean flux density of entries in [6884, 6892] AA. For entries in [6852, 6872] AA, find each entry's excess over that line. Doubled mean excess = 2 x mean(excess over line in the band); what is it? -1.1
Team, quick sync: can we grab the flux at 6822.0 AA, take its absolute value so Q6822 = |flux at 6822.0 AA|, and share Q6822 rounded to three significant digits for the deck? 12.6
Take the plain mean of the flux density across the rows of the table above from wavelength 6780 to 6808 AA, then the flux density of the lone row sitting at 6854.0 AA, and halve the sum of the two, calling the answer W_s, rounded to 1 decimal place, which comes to 12.3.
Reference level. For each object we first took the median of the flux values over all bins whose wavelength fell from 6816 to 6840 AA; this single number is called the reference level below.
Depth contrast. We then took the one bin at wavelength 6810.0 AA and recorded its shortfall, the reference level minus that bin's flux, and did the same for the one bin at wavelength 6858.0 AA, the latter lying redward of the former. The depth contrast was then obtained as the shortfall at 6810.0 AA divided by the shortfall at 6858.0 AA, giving 1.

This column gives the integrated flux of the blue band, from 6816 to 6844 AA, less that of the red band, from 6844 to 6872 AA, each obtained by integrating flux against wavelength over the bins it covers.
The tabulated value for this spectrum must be 17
